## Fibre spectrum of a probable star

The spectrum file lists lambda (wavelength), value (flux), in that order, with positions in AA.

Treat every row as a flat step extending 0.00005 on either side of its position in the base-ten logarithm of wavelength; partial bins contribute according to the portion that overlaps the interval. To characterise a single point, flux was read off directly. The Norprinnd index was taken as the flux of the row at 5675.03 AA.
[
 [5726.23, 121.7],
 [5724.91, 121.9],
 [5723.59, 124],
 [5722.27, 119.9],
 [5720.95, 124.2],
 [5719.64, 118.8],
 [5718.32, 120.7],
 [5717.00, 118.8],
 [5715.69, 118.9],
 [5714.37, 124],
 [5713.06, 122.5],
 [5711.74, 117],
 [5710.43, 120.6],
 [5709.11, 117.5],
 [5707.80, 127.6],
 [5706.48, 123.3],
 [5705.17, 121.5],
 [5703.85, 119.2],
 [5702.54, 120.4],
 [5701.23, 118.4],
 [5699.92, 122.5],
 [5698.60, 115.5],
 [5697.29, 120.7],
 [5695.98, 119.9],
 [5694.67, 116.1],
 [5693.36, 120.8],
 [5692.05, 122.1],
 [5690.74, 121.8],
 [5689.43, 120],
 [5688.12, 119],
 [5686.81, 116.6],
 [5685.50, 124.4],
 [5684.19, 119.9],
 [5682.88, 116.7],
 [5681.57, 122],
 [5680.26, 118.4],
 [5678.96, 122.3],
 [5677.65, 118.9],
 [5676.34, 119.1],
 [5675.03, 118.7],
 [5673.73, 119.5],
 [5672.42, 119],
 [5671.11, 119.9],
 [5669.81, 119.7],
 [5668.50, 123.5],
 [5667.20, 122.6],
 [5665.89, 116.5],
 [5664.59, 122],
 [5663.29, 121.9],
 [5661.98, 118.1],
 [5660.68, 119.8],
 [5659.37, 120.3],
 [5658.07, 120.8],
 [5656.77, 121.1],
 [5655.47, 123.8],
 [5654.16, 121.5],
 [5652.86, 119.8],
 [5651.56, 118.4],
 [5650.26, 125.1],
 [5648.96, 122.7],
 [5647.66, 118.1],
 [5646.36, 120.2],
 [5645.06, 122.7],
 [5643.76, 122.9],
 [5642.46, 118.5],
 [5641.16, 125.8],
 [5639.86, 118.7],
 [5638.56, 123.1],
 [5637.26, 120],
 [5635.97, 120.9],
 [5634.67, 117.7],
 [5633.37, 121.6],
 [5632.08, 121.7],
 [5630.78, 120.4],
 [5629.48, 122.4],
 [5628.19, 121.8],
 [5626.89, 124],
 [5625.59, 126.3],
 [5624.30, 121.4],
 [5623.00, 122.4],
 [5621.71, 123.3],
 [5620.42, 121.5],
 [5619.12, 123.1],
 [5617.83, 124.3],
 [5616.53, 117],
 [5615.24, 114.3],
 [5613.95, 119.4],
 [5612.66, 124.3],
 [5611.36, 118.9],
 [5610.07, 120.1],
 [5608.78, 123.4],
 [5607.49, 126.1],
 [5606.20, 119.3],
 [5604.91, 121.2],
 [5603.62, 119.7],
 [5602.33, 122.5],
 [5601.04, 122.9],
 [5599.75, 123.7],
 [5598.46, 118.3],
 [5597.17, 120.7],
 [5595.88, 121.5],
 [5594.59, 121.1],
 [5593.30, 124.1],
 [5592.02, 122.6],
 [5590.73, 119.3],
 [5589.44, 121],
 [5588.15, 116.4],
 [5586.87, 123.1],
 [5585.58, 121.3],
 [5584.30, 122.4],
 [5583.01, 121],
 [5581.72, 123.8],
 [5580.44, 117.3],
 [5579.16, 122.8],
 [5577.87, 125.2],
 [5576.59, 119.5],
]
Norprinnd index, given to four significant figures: 118.7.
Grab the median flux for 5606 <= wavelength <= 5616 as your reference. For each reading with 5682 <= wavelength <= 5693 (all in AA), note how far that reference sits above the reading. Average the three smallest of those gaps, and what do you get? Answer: -3.0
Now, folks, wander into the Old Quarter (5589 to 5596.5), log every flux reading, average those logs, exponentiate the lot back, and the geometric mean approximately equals 122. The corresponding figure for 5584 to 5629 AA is 121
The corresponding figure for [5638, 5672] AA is 121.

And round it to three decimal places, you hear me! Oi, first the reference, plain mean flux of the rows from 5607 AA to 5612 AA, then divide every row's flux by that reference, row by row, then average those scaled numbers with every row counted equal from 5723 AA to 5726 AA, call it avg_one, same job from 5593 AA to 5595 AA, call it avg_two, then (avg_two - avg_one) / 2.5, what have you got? -0.001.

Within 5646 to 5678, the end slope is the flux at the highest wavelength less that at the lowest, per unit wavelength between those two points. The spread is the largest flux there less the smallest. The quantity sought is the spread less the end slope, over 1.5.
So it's 5.8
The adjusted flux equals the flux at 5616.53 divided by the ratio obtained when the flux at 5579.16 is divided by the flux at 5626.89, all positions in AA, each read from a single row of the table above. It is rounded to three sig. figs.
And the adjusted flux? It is 118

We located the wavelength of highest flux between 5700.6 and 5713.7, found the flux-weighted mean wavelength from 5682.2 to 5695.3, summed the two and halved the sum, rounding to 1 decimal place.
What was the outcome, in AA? 5698.3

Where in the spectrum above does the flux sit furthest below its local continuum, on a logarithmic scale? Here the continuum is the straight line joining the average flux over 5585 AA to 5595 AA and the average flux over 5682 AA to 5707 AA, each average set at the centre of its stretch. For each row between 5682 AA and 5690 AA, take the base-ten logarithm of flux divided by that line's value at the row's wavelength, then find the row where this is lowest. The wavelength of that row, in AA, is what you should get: 5686.81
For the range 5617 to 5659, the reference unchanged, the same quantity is 5634.67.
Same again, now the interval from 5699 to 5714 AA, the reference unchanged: 5711.74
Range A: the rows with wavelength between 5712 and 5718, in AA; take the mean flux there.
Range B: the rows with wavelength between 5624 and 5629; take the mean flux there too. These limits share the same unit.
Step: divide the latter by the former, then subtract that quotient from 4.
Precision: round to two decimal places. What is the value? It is 2.98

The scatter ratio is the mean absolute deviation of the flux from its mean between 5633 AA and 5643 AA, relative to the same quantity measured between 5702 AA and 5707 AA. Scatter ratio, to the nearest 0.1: 1.6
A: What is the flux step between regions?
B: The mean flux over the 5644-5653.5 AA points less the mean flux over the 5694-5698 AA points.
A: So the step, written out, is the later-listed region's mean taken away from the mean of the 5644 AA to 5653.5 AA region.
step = 2.1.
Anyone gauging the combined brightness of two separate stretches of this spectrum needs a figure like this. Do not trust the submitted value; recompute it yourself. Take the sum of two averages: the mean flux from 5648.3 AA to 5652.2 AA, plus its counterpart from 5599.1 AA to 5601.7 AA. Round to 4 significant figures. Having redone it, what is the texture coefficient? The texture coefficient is 245.4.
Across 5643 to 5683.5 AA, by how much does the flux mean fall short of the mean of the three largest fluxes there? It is 3.62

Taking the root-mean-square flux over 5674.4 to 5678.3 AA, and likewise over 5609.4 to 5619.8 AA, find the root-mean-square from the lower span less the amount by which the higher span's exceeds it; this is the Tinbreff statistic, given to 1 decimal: 121.5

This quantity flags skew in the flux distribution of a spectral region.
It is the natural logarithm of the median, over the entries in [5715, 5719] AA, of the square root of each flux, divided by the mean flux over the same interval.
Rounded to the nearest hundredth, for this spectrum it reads -2.39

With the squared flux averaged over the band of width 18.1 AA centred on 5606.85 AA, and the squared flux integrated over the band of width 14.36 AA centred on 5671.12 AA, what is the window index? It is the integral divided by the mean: 14.1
